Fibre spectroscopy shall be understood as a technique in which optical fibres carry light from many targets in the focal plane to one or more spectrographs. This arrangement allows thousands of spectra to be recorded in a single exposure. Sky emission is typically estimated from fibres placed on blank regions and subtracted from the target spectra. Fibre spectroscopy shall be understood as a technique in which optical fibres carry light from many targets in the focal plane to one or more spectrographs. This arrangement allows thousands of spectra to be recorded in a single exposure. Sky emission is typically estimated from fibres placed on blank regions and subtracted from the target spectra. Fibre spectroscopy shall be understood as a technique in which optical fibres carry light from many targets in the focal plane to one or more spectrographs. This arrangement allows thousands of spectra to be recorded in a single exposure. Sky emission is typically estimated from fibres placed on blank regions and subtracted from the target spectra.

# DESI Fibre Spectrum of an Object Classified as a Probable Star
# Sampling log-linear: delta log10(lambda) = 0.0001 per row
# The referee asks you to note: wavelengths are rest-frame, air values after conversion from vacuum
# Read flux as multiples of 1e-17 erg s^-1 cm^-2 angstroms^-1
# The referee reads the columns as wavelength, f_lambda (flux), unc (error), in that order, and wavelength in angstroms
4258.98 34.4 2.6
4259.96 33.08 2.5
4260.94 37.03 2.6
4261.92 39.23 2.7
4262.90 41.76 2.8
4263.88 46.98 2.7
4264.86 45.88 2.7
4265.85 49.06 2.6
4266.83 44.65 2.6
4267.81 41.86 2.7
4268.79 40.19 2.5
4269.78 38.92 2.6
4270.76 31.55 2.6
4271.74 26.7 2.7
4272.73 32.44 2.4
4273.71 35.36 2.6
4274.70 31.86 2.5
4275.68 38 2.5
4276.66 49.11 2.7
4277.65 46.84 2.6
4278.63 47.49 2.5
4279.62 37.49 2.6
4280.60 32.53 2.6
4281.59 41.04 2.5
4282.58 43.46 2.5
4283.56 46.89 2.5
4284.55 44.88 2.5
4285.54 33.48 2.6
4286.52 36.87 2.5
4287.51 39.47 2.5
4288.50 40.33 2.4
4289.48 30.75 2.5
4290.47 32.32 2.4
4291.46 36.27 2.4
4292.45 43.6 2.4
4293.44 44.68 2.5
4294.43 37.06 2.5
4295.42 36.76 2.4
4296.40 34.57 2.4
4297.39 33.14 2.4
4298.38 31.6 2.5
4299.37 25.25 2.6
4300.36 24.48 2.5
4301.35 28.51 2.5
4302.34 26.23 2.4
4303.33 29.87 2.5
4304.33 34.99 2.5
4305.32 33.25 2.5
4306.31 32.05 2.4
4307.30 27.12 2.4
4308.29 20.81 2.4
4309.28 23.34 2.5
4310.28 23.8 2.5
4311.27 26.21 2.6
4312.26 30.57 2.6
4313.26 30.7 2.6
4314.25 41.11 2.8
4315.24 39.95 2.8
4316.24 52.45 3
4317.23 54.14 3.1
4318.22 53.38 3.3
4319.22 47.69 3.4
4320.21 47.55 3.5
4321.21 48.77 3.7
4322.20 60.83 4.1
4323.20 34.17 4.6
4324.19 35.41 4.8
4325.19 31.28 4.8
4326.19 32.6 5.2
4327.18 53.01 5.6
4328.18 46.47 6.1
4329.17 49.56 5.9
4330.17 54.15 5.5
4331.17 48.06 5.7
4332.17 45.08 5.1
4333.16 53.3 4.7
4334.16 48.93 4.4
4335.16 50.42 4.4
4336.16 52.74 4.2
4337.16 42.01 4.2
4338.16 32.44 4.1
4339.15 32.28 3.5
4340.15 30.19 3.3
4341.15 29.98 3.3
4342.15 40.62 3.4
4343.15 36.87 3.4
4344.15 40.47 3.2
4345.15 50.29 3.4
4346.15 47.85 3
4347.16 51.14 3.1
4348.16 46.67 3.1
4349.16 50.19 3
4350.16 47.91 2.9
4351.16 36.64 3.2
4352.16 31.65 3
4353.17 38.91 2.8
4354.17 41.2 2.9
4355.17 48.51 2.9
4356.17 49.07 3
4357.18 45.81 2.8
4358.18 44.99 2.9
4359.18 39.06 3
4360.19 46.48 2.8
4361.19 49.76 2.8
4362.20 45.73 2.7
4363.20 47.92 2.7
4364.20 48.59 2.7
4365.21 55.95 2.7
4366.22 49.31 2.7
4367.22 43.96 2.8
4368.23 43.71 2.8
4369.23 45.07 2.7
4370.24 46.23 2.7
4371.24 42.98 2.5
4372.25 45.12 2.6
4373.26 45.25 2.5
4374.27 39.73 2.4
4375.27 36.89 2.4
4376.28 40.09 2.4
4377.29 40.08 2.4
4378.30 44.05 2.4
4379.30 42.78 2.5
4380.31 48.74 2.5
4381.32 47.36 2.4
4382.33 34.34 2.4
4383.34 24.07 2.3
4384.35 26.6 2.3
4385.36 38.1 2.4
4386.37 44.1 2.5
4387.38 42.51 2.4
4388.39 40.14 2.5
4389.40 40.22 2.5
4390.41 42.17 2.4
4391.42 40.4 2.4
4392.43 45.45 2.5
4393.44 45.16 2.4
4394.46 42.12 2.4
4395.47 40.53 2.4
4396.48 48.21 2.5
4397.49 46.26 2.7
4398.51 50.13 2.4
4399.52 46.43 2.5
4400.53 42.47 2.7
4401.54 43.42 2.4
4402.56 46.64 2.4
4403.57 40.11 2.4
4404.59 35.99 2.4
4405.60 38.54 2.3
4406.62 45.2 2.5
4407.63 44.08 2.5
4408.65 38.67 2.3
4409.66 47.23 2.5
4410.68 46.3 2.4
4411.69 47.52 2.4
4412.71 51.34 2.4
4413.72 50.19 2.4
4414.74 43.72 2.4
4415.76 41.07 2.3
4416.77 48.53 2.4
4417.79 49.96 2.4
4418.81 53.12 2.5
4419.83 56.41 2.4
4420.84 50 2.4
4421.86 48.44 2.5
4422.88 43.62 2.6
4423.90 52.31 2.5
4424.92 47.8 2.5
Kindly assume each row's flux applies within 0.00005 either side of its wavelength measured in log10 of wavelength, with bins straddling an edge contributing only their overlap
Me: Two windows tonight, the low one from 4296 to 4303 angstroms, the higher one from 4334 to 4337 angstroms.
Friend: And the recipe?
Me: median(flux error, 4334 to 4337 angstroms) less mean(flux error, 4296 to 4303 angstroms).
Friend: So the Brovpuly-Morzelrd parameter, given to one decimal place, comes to 1.9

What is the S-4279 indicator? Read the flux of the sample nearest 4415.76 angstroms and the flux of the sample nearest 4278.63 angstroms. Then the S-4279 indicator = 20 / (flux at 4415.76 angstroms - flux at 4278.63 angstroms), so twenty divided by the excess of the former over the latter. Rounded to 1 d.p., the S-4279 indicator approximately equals -3.1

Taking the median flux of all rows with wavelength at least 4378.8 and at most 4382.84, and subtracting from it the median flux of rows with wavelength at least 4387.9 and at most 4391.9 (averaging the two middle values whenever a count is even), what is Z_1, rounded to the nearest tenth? 4.8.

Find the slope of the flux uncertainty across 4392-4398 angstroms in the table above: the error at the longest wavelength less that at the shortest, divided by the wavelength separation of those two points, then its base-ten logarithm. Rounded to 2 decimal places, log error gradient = -1.40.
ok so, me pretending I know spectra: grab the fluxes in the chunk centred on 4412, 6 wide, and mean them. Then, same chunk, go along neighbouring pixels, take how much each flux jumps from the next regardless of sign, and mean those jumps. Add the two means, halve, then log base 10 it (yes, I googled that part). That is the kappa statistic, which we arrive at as 1.40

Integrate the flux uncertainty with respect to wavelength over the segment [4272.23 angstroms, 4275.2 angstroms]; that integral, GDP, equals 7.4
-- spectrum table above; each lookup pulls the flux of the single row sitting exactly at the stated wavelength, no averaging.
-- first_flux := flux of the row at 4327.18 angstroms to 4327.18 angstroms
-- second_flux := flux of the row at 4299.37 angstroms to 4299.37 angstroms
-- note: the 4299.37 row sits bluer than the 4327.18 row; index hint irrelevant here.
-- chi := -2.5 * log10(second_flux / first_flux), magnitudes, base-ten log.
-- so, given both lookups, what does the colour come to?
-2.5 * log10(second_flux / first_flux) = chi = 0.8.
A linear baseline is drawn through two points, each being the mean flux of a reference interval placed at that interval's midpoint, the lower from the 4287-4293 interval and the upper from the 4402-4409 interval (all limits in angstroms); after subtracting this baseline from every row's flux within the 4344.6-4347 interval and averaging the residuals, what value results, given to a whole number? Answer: 10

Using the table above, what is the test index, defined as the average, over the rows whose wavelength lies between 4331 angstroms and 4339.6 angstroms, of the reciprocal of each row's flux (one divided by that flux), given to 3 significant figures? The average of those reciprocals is 0.0230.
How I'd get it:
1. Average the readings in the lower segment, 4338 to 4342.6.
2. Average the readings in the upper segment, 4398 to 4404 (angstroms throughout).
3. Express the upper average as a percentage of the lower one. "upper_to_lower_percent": 136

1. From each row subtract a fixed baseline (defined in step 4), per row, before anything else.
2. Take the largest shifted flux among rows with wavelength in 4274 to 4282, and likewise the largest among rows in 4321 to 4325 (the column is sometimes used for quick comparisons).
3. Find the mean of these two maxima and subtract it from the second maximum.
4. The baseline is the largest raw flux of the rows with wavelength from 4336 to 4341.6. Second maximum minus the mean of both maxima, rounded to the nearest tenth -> 5.9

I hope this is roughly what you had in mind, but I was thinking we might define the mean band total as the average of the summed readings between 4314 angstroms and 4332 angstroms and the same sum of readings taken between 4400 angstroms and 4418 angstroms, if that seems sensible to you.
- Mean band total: 816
